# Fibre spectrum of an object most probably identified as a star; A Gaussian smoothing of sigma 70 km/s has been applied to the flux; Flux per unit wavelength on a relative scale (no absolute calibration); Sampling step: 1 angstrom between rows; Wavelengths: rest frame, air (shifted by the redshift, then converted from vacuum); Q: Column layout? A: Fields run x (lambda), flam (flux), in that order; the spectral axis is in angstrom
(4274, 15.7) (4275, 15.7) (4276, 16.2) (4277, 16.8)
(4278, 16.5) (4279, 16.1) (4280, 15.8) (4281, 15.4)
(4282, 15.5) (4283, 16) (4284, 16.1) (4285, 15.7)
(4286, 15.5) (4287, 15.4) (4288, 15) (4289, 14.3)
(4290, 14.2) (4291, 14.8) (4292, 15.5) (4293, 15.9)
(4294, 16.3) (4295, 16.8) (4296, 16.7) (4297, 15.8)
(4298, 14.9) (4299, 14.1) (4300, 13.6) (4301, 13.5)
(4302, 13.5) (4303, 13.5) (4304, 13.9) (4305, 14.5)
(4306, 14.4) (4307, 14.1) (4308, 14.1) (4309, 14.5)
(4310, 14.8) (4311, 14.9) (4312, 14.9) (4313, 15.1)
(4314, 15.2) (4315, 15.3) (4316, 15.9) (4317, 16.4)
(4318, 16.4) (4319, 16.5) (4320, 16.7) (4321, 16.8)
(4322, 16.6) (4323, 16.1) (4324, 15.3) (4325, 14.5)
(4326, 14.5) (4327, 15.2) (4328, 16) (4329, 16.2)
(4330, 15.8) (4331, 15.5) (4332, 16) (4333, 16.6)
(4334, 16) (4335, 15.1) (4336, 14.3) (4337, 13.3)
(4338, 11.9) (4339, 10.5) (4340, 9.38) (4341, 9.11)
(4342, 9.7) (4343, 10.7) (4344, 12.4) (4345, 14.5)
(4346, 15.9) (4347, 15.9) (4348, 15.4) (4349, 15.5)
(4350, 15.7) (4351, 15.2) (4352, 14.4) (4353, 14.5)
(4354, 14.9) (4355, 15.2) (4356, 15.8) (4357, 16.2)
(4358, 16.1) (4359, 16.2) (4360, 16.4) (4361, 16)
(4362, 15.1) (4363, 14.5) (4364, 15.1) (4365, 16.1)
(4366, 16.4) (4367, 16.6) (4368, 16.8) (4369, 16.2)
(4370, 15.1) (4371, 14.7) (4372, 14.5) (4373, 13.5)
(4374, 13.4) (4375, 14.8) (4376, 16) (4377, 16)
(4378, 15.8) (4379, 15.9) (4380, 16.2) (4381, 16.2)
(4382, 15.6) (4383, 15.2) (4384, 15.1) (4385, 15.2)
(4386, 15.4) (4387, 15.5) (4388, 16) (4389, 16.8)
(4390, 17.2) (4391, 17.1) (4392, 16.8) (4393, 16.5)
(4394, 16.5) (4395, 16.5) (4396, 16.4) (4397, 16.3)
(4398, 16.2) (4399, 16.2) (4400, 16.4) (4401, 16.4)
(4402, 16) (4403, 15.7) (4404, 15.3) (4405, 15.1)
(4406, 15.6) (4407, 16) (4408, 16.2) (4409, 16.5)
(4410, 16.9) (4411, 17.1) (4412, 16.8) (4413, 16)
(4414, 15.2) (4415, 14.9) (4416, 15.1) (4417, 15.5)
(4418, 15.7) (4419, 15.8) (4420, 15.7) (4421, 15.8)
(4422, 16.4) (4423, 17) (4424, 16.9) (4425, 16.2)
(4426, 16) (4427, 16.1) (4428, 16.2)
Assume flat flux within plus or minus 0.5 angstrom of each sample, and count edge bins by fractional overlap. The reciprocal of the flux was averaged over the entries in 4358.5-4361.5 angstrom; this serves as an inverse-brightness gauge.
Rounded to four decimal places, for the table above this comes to 0.0617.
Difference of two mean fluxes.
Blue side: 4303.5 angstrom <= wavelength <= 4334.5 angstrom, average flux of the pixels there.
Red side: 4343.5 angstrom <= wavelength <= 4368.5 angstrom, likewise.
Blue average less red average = -0.03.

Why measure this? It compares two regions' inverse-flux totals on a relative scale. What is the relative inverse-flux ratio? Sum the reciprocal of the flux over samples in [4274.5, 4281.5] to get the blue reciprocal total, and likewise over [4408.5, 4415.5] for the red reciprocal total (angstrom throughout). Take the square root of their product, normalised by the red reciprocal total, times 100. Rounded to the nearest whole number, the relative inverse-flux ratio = 100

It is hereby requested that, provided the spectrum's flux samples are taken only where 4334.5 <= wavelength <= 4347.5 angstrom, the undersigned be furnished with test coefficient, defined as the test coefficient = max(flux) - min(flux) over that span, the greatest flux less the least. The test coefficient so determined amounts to 6.8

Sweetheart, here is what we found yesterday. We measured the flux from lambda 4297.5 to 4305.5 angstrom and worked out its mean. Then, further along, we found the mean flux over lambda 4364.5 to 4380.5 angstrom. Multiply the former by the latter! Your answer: 216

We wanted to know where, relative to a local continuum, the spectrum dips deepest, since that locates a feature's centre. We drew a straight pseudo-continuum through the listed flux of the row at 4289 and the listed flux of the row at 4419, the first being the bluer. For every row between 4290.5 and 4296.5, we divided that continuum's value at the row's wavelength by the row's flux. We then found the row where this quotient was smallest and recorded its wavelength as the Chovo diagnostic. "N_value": 4295 angstrom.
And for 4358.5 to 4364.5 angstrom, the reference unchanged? 4360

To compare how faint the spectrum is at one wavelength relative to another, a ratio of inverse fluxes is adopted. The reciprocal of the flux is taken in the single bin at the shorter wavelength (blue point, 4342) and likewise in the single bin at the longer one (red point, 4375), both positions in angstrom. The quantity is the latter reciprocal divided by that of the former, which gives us 0.66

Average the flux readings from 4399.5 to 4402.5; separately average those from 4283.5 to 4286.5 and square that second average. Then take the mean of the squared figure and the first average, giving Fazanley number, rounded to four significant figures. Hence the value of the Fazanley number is 132.4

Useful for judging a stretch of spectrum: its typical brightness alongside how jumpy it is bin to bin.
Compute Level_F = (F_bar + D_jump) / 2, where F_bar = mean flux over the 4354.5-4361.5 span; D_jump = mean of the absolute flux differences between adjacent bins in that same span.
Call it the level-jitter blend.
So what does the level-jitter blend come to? 8.14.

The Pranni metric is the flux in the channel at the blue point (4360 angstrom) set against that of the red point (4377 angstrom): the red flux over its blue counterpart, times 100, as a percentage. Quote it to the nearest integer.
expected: 98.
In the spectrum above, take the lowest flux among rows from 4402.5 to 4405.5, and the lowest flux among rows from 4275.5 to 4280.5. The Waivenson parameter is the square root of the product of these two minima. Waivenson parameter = 15.4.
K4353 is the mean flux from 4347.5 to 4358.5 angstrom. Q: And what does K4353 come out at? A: 15.4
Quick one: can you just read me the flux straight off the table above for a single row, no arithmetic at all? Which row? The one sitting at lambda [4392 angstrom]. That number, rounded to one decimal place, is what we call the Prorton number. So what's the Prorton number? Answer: 16.8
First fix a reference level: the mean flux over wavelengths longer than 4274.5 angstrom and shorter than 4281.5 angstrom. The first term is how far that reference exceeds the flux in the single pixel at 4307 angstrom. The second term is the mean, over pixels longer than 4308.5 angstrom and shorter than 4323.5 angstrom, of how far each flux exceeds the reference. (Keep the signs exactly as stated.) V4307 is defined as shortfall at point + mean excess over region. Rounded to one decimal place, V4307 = 1.6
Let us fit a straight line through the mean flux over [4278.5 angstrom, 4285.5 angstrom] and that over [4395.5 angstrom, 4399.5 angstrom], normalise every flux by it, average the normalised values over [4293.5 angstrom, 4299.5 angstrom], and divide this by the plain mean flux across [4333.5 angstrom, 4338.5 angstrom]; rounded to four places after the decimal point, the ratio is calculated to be 0.0704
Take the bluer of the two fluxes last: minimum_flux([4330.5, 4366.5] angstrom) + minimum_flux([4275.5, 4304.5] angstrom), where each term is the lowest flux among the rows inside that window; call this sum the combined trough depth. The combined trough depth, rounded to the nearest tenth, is 22.6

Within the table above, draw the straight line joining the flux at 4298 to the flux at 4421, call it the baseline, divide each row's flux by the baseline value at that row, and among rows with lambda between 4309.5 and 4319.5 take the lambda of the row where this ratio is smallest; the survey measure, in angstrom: 4310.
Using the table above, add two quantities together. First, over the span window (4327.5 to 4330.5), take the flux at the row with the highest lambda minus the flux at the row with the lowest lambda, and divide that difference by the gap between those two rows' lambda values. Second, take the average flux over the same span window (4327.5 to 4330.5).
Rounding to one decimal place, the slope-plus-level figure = 15.9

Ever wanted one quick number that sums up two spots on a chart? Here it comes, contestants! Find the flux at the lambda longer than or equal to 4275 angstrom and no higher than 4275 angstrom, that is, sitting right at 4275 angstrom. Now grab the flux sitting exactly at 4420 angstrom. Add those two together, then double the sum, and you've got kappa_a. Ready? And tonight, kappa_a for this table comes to 62.8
